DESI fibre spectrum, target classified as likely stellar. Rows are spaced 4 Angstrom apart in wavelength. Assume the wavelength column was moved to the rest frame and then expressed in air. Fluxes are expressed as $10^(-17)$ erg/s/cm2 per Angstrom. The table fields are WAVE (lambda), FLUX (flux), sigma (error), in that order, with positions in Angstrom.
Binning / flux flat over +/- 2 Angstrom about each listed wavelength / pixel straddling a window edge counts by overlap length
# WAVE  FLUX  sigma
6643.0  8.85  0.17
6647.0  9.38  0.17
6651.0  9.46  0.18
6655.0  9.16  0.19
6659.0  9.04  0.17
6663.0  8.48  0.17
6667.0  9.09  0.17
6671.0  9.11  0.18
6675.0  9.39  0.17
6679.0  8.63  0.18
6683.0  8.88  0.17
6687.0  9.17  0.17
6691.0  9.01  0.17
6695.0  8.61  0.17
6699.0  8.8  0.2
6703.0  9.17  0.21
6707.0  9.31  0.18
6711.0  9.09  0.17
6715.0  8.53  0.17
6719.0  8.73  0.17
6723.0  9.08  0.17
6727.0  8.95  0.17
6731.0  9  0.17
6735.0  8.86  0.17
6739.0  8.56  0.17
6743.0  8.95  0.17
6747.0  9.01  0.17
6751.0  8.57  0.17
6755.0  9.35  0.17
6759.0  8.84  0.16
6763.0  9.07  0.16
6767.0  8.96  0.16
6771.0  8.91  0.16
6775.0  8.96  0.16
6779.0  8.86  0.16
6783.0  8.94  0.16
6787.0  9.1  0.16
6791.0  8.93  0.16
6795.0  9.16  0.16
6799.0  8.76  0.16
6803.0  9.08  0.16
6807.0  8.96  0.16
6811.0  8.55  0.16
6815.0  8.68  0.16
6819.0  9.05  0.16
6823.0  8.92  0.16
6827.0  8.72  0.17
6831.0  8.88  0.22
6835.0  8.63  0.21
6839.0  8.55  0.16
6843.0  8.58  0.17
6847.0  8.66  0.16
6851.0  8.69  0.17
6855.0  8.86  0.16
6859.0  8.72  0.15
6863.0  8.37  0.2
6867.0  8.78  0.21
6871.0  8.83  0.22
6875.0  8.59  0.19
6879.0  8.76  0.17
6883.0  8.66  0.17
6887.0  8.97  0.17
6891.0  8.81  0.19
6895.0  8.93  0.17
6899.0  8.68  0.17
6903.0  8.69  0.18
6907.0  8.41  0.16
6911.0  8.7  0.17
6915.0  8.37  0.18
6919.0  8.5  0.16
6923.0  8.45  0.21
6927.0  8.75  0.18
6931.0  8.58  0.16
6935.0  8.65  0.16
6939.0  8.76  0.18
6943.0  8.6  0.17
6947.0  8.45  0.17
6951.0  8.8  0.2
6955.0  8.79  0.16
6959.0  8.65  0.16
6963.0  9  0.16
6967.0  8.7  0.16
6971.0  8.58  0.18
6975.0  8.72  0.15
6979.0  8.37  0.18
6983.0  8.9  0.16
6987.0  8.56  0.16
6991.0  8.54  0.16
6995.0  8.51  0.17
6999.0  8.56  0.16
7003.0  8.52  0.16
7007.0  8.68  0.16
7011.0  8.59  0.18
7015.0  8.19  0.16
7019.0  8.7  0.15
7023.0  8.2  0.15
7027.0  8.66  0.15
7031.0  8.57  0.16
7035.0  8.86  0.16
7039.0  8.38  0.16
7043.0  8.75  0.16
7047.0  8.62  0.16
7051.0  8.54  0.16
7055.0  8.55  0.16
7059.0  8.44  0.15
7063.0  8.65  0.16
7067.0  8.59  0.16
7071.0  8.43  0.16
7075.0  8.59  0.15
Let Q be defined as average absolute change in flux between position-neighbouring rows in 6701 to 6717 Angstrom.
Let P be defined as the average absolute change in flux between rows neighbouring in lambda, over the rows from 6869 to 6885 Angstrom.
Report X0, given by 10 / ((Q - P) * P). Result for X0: 430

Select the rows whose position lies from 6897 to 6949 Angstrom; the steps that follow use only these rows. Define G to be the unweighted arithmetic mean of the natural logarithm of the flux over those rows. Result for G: 2.150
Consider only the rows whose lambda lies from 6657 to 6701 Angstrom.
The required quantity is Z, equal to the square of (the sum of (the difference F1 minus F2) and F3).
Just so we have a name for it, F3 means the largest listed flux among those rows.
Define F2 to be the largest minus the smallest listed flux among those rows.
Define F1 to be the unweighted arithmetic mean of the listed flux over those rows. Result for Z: 303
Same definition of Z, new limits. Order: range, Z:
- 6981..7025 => 280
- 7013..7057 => 280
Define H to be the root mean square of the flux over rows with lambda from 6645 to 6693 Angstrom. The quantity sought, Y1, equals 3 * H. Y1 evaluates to 27.2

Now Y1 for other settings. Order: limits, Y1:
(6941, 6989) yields 26.0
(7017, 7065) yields 25.7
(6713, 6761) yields 26.6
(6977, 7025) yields 25.6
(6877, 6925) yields 26.0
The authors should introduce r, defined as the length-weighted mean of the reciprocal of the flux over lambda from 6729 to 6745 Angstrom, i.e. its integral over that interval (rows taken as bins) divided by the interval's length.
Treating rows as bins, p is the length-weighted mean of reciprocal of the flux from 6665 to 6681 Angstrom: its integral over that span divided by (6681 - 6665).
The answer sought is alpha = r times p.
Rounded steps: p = 0.111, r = 0.113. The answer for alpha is 0.0125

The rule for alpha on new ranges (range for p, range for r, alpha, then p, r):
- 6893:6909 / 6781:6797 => 0.0128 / 0.115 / 0.111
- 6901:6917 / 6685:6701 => 0.0132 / 0.117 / 0.112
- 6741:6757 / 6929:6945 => 0.0129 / 0.112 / 0.116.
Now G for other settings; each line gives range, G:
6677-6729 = 2.188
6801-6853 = 2.171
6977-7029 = 2.144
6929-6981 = 2.159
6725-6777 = 2.188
